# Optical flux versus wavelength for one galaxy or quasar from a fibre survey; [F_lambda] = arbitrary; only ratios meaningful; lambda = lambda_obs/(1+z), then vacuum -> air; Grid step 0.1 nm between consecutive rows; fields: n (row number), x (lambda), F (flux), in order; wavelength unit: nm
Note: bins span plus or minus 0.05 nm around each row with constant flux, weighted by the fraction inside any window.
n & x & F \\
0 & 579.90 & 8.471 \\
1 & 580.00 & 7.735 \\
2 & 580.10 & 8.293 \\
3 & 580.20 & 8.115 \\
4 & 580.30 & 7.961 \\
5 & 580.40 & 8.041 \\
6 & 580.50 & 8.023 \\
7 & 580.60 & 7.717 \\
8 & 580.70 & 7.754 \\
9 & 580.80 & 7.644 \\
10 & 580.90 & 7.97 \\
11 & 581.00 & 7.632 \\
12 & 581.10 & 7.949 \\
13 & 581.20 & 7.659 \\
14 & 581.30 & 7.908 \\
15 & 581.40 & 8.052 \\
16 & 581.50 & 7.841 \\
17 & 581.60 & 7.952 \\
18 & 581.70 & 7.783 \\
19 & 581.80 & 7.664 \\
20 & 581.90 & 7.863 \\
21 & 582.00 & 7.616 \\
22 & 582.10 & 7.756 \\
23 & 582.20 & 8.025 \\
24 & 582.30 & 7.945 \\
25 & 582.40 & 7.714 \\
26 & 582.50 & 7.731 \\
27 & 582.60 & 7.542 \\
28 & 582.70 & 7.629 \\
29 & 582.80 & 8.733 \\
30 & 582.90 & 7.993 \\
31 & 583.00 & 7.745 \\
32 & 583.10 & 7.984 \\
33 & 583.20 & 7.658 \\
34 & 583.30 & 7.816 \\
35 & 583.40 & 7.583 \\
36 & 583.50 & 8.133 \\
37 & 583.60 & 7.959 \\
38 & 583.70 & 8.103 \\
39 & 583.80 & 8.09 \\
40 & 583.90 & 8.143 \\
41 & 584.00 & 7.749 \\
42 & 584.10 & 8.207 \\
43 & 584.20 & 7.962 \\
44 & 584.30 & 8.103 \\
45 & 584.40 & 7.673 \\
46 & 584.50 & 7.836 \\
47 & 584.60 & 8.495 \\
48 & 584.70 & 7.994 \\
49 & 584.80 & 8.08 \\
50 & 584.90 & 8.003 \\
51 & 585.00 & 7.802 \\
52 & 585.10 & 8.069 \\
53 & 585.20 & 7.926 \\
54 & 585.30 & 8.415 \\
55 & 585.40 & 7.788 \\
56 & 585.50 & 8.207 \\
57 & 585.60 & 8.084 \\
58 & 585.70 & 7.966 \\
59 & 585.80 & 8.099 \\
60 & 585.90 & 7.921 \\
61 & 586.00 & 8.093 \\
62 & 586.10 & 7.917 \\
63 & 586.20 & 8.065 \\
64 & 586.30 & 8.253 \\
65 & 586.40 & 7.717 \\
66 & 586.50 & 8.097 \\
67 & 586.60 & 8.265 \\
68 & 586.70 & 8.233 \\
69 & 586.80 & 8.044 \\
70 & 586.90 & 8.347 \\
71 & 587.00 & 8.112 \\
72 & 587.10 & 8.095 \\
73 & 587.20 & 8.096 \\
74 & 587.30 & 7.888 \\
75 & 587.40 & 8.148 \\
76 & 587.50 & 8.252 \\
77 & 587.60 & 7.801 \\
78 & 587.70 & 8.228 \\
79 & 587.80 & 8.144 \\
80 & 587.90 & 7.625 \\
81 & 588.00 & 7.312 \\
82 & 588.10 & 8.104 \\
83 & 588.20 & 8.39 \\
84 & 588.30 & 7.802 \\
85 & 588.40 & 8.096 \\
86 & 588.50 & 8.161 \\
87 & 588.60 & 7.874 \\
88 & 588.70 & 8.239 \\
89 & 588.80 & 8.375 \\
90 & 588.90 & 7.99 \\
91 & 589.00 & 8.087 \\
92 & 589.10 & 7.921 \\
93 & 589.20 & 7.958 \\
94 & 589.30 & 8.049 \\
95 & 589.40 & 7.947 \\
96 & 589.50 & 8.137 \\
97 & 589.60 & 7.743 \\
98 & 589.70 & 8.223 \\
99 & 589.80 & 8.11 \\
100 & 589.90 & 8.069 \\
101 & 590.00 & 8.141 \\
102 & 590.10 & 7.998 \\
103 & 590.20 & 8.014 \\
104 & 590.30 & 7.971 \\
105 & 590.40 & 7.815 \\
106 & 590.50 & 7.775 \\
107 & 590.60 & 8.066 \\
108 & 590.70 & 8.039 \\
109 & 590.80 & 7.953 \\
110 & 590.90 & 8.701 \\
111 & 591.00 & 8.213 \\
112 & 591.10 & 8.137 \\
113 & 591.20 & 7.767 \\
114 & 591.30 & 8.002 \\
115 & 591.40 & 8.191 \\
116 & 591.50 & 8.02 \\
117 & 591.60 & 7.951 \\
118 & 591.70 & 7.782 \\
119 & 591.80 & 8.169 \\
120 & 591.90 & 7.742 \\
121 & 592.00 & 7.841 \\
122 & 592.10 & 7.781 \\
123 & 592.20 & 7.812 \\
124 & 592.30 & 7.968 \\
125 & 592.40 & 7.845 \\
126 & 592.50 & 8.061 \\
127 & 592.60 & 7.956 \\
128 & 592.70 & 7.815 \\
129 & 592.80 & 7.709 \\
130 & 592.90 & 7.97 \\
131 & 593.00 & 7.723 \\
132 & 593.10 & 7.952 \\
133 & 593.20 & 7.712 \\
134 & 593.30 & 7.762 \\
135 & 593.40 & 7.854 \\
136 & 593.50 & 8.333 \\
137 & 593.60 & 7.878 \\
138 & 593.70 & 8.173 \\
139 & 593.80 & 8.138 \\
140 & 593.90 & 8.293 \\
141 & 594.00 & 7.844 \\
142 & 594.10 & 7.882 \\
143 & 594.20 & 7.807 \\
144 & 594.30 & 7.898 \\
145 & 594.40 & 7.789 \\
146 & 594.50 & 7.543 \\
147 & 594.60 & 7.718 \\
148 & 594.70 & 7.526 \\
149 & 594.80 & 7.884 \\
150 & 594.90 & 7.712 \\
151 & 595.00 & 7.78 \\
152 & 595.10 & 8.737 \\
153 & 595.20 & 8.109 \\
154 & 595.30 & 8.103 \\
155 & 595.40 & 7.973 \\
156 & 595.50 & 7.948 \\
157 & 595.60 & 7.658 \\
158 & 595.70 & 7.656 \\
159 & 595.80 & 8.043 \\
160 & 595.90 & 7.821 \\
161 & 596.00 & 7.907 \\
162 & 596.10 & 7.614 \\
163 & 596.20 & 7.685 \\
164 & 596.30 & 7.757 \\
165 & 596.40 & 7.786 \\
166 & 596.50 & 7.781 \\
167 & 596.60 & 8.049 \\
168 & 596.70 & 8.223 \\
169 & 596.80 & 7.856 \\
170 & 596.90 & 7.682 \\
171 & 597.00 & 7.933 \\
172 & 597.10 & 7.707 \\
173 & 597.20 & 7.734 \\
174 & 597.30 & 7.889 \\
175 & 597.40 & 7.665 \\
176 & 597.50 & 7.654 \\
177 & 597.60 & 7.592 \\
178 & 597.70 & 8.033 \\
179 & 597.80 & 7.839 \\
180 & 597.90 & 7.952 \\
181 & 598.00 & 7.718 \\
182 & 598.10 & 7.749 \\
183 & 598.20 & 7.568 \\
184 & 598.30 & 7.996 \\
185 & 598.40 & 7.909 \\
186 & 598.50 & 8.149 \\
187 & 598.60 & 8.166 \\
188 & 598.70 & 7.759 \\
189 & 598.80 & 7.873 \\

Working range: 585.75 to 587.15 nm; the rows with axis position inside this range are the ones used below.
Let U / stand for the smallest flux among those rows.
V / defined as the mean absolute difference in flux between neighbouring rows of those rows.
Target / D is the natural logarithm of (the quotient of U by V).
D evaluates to 3.61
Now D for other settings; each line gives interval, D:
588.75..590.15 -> 3.77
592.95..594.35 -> 3.62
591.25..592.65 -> 3.82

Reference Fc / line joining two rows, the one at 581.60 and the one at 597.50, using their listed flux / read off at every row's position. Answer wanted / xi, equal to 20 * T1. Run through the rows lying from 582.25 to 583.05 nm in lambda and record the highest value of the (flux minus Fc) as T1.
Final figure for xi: 16.1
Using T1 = 0.80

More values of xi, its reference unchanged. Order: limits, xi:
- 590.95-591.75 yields 8.7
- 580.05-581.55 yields 6.3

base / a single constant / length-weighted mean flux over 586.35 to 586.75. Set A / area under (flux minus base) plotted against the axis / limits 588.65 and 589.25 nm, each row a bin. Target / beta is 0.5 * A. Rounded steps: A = 0.01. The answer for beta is 0.01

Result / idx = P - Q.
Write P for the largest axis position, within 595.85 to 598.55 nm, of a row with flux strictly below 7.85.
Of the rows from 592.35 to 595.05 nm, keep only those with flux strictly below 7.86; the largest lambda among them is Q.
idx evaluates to 3.20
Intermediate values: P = 598.20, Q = 595.00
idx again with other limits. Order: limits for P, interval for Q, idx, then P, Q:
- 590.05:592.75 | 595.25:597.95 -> -5.10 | 592.70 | 597.80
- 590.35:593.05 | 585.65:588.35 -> 4.70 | 593.00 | 588.30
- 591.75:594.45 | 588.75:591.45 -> 3.20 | 594.40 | 591.20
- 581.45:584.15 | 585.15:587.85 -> -3.60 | 584.00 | 587.60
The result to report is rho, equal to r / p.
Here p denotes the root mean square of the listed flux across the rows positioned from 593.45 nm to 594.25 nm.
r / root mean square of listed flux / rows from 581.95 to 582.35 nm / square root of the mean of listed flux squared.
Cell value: 0.97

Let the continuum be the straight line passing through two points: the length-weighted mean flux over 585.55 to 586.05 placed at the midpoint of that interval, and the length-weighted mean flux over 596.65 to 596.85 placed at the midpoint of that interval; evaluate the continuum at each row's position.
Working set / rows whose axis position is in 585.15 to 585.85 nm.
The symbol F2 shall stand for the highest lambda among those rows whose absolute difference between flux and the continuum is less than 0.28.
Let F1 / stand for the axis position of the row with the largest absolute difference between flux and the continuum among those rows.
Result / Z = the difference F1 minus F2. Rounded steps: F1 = 585.30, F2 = 585.80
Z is -0.50 nm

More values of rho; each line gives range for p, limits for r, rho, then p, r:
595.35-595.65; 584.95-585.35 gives 1.02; 7.86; 8.06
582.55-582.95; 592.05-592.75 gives 0.99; 7.99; 7.89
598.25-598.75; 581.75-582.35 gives 0.98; 8.00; 7.81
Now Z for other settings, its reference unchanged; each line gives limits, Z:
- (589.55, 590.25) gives -0.60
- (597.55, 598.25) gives 0.30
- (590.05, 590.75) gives -0.20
